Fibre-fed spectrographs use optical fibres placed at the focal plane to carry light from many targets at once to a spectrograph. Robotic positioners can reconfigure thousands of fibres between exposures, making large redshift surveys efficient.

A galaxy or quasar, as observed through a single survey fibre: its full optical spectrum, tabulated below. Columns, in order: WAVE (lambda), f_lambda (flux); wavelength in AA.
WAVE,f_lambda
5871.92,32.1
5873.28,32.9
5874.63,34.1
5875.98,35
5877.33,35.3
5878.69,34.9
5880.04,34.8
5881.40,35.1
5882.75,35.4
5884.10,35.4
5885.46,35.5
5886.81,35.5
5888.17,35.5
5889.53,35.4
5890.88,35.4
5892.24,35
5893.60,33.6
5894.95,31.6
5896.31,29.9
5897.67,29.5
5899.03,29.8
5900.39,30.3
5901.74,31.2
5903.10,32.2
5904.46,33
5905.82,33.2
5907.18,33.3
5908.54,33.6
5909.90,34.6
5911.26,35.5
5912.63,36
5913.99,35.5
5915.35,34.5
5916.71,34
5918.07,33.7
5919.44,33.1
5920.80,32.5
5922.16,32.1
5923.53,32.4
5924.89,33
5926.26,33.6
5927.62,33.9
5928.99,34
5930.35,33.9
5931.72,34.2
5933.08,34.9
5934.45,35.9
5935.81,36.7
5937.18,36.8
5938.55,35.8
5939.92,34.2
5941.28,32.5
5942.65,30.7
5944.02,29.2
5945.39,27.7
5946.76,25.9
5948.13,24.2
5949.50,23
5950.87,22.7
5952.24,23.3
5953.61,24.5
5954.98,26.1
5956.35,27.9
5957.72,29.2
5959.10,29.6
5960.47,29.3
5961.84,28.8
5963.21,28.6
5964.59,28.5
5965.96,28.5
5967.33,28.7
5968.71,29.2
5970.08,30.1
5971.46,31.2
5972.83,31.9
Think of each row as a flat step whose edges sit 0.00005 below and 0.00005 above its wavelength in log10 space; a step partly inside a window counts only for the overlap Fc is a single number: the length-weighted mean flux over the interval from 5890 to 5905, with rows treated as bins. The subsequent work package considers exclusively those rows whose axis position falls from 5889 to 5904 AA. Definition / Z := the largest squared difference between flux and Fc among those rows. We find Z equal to 12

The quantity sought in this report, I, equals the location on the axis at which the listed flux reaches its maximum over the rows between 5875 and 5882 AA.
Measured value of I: 5877.33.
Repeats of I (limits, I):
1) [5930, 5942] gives 5937.18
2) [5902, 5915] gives 5912.63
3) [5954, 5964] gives 5959.10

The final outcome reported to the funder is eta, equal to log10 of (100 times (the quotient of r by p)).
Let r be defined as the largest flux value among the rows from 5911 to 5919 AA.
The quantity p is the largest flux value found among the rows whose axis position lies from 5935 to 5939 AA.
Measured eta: 1.99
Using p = 36.8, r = 36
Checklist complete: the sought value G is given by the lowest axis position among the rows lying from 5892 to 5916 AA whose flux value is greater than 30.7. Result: 5892.24 AA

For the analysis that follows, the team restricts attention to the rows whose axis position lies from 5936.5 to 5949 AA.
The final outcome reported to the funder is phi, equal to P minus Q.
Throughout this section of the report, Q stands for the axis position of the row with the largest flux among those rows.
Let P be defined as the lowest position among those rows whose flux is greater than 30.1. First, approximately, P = 5937.18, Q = 5937.18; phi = 0.0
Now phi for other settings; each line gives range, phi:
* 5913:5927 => 0.0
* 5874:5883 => -8.1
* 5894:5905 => -9.5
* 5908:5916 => -4.1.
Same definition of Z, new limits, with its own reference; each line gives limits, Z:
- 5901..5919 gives 16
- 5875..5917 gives 16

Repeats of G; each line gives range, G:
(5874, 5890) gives 5874.63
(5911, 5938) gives 5911.26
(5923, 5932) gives 5923.53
